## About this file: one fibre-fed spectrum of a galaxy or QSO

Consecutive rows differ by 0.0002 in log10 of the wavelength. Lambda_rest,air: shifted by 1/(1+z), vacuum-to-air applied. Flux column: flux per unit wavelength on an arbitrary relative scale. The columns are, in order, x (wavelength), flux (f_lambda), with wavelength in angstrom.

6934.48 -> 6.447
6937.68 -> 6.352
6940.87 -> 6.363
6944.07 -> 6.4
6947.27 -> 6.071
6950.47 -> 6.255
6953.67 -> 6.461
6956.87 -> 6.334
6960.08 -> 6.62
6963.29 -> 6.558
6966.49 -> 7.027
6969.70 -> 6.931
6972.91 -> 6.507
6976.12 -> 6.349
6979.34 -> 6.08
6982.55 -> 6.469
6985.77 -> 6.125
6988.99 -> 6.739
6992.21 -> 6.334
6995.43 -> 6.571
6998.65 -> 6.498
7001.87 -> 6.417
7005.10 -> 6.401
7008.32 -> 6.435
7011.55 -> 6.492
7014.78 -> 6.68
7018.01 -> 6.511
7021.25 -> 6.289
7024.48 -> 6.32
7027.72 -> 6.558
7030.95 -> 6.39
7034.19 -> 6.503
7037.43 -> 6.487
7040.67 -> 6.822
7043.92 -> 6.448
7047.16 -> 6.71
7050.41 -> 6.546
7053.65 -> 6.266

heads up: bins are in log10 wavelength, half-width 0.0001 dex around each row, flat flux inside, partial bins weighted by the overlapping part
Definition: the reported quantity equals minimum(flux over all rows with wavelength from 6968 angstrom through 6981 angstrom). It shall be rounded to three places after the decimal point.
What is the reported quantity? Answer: 6.080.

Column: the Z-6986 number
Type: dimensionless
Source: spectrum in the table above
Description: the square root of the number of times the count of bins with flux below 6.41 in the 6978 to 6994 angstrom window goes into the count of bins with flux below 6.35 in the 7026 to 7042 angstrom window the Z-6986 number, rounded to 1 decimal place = 0.0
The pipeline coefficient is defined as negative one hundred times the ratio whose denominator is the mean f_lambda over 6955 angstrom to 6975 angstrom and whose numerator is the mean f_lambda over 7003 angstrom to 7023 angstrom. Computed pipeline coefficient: -97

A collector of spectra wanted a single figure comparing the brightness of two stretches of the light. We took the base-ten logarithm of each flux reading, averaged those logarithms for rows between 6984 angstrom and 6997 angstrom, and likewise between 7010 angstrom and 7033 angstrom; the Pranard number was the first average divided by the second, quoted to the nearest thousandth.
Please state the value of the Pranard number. 0.998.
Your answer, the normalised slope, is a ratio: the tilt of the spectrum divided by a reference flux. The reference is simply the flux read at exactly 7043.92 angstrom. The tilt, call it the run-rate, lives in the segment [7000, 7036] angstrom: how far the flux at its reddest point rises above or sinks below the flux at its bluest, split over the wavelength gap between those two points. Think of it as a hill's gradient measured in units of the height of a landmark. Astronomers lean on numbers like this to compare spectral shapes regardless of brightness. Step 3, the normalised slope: 0.0004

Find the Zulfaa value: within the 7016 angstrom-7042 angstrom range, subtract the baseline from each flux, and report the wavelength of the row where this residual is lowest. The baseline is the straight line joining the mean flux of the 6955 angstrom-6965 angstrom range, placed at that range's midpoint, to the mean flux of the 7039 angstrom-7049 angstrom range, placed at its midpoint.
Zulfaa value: 7021.25 angstrom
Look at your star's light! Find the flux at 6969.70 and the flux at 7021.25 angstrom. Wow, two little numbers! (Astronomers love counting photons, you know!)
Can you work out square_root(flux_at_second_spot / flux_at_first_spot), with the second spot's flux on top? 0.95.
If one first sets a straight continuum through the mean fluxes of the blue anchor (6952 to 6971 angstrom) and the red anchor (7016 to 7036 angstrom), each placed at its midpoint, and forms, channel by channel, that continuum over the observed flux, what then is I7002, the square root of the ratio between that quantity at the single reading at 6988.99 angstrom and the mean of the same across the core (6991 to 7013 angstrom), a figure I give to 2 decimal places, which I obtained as 0.98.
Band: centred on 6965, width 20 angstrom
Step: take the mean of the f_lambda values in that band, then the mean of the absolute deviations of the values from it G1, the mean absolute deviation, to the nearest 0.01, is 0.21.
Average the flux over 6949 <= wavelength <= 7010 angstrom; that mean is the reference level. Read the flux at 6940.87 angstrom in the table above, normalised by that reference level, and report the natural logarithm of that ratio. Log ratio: -0.018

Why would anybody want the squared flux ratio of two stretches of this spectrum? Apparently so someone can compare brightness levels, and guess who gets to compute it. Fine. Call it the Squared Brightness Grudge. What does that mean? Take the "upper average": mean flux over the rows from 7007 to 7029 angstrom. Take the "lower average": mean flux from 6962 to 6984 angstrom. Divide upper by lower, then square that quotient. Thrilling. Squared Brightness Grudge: 0.97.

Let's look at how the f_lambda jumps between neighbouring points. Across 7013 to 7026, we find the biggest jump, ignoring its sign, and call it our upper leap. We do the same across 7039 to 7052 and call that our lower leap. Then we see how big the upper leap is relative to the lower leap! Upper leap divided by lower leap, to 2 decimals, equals 0.59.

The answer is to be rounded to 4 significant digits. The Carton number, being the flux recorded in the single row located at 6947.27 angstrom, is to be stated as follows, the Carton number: 6.071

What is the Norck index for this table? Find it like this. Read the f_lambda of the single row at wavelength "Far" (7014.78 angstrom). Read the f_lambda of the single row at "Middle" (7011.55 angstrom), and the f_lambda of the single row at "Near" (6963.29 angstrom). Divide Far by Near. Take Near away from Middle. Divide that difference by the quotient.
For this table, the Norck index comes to -0.06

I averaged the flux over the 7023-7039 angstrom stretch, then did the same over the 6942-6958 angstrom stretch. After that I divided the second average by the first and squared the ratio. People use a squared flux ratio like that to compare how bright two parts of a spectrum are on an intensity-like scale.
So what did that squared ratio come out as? 0.95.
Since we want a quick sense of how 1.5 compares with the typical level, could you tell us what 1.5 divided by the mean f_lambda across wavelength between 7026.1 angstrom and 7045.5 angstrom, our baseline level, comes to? 0.230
